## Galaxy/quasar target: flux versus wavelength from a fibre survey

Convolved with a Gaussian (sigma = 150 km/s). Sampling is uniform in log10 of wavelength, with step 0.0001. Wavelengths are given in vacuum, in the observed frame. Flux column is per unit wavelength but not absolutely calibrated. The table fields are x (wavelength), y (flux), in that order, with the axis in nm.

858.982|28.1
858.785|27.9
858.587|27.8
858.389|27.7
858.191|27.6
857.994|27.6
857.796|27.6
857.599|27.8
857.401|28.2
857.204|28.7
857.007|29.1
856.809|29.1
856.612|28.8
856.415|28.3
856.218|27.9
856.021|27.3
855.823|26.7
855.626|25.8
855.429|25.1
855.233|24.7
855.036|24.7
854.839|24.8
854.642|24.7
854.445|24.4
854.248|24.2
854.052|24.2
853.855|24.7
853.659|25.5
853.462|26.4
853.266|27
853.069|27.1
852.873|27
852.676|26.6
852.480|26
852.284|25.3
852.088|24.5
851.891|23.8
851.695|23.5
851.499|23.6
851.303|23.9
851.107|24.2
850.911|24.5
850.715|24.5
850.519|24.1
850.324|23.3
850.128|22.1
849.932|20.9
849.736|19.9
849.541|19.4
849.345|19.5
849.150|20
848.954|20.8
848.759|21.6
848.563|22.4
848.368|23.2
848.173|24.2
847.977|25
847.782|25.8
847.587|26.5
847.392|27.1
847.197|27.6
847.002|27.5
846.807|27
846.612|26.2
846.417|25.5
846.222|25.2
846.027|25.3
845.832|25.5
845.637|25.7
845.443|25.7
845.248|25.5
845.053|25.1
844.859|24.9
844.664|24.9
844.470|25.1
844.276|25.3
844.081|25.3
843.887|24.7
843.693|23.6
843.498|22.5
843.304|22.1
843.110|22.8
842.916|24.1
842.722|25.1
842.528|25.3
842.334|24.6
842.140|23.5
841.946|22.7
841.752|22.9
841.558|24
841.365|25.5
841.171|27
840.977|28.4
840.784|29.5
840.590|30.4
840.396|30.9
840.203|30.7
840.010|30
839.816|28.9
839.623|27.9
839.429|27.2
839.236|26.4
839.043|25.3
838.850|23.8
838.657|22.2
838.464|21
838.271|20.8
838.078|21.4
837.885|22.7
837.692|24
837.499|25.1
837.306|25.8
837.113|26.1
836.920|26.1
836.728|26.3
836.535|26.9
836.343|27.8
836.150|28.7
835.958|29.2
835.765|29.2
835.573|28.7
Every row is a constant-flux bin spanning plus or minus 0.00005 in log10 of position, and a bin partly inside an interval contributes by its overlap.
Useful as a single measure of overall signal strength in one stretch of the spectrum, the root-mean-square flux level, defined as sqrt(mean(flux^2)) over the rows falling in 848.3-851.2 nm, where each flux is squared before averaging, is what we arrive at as 22.1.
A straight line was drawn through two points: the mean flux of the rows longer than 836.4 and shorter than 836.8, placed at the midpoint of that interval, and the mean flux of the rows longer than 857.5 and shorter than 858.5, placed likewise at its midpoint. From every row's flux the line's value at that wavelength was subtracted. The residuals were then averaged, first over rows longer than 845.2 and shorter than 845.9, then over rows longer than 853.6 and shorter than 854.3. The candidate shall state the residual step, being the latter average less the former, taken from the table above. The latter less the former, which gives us -1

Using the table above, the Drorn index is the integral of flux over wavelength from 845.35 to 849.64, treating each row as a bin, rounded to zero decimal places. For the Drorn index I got 105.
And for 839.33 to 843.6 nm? 112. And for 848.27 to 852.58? 98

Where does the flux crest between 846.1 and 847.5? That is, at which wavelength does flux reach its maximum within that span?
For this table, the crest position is 847.197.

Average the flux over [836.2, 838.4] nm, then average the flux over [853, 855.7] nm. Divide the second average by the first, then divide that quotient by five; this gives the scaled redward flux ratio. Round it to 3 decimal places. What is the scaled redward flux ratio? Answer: 0.203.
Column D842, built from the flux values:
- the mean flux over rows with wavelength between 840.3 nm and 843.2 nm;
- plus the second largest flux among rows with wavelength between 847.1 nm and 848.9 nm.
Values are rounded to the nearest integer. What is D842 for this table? 53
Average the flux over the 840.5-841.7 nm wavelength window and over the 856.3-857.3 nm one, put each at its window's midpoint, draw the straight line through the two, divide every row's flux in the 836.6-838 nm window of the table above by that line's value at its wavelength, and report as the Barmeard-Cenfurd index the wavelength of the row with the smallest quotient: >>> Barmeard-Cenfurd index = 837.885 nm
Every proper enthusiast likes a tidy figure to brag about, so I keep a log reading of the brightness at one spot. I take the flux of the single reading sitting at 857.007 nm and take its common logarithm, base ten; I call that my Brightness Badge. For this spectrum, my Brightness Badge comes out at 1.46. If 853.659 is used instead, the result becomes 1.41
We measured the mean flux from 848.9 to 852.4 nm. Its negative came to -22.7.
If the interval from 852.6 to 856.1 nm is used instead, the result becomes -25.6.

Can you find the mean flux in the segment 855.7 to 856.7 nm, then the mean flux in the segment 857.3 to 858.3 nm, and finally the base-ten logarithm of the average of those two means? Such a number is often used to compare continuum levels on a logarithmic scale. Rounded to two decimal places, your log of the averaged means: 1.44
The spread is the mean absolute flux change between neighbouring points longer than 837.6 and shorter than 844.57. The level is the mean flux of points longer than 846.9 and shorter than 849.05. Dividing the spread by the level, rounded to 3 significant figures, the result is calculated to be 0.0355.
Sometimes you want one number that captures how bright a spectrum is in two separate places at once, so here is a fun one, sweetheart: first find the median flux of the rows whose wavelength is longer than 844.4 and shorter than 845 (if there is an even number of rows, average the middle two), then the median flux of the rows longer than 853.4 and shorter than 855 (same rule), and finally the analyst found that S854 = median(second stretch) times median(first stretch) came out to 615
